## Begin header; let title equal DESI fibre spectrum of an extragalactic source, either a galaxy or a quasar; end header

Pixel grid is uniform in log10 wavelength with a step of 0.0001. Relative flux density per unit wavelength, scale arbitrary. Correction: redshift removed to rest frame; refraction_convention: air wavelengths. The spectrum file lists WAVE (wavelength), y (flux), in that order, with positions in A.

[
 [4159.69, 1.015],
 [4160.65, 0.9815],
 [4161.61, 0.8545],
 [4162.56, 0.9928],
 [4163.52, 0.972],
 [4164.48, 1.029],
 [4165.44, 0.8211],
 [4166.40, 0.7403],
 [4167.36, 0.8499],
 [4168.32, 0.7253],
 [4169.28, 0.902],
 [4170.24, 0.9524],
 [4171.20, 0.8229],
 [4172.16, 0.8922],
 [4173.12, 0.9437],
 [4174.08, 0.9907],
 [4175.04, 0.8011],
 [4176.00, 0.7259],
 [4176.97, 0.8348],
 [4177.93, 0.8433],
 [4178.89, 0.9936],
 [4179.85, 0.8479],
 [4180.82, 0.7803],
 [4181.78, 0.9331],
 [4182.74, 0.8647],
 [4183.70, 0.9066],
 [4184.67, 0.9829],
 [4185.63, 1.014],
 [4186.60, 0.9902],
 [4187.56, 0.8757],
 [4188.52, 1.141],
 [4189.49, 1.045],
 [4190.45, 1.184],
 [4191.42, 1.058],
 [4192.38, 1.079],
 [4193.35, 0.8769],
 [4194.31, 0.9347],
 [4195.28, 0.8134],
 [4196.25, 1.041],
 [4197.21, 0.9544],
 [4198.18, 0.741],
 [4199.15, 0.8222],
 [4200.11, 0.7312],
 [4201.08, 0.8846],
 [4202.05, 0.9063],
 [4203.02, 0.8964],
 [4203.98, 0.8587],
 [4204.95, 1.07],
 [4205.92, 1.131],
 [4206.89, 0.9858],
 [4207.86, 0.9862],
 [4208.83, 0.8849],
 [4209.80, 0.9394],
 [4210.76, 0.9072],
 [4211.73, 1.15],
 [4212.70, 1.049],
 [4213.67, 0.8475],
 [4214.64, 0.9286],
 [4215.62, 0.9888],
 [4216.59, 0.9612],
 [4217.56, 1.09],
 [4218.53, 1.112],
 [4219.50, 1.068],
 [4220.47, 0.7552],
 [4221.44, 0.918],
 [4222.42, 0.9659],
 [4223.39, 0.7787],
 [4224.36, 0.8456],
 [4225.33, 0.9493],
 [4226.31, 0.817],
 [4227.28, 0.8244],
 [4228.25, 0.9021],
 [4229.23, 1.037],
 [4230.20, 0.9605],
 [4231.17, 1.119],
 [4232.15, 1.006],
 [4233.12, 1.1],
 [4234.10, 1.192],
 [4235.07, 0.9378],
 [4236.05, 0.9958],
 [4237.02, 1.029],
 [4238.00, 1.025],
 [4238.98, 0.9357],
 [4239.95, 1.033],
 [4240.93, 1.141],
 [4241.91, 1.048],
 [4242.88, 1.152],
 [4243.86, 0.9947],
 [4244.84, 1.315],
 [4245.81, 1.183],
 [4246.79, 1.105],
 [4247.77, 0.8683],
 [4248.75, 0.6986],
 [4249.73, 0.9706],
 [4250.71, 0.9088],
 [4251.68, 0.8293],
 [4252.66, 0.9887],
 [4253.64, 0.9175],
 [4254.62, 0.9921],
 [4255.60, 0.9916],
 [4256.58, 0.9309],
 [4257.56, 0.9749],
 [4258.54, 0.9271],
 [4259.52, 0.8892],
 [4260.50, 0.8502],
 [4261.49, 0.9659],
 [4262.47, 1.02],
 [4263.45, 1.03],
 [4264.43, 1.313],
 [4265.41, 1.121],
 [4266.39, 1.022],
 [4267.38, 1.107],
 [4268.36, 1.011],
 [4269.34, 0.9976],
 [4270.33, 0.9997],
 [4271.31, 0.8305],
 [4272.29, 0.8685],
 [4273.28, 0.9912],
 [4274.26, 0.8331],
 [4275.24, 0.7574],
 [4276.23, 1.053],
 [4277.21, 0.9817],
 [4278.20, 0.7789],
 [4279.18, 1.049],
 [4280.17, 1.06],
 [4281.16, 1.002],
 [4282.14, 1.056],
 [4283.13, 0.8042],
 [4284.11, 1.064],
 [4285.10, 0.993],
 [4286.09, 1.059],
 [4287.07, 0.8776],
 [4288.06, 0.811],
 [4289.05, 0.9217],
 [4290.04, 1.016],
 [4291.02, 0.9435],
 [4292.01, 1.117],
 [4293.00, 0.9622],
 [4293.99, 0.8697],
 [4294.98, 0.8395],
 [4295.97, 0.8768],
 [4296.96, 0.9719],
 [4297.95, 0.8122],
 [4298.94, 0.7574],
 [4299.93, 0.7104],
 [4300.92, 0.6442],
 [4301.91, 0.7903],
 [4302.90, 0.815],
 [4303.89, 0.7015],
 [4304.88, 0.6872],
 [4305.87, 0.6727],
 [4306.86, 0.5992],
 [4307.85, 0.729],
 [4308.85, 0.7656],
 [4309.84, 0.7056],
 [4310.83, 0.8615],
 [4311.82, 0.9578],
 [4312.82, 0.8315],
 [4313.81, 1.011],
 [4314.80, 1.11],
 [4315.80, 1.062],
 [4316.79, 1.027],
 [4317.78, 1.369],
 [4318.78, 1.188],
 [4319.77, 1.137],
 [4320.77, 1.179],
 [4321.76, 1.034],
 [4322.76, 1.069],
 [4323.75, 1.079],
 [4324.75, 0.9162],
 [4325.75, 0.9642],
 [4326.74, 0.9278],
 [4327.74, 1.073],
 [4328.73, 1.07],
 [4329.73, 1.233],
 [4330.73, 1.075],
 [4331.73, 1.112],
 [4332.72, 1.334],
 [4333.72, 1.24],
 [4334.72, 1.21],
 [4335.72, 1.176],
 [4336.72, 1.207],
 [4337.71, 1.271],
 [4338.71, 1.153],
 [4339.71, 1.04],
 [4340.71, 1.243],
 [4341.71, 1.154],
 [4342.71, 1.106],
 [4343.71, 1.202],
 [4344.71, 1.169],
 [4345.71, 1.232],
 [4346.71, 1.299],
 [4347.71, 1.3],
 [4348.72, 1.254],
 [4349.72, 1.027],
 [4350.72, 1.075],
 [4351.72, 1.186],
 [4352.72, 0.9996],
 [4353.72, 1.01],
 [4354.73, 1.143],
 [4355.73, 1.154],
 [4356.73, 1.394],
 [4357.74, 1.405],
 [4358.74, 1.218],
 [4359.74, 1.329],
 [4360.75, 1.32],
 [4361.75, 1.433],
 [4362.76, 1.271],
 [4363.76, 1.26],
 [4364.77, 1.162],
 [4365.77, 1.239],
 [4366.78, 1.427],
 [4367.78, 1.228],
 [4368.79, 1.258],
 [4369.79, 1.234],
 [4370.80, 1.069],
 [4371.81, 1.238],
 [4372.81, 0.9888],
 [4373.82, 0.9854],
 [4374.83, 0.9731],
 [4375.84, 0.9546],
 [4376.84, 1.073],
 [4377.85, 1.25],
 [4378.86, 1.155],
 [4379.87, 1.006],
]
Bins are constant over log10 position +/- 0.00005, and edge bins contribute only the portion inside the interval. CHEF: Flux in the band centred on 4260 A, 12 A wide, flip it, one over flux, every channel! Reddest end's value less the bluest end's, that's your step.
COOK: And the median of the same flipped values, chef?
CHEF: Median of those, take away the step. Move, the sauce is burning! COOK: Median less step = 1.13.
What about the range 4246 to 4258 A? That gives 0.93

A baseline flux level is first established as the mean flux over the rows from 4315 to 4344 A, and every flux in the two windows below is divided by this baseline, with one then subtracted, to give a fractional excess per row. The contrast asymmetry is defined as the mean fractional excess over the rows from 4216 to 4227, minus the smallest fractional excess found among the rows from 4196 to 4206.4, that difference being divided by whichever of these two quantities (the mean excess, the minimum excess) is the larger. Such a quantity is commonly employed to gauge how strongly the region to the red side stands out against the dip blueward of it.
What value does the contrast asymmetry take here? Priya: -1.0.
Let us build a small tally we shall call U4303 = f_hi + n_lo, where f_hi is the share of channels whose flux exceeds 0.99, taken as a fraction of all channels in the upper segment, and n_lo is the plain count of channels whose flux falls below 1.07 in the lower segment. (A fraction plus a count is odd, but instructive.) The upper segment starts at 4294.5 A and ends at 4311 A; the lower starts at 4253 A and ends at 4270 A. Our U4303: 14.0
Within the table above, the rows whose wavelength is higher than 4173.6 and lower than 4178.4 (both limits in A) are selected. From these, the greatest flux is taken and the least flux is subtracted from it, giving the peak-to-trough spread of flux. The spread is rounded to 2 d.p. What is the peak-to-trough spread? 0.26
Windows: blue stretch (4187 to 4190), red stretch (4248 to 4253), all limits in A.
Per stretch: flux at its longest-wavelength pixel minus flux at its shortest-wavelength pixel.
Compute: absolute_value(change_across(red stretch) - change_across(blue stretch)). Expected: 0.12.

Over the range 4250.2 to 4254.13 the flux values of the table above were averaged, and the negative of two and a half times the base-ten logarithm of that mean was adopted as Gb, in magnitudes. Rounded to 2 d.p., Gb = 0.10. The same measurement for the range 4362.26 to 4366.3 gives -0.23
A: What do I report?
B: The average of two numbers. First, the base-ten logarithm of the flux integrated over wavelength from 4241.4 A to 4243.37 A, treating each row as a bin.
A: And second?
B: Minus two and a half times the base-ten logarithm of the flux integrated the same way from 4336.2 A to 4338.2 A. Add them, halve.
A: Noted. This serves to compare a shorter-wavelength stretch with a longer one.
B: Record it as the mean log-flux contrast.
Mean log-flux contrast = -0.326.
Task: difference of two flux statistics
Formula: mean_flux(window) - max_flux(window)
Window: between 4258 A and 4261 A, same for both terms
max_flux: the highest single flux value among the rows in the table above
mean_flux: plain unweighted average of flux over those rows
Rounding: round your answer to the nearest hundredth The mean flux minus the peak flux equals -0.04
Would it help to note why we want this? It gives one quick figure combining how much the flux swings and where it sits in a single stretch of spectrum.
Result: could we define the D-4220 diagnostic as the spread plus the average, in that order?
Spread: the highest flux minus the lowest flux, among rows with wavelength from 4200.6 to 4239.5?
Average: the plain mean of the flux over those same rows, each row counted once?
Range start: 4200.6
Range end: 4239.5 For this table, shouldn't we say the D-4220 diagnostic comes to 1.41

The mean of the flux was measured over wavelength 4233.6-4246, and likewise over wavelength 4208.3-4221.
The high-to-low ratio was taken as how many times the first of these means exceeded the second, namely 1.10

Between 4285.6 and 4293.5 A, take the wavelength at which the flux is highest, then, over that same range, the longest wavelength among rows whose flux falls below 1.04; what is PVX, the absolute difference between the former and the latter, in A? 1.0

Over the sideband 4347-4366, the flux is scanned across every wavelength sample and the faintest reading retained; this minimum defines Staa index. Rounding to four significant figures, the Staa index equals 0.9996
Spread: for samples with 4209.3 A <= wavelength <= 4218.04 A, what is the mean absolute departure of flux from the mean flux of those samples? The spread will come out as 0.075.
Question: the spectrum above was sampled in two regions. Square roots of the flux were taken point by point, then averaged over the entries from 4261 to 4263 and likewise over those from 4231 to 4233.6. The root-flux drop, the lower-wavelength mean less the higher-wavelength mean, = 0.04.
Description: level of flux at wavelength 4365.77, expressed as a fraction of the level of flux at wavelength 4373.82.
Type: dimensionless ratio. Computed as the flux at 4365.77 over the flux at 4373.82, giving 1.26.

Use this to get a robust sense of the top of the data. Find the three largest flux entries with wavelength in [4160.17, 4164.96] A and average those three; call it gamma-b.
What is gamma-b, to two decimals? 1.00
